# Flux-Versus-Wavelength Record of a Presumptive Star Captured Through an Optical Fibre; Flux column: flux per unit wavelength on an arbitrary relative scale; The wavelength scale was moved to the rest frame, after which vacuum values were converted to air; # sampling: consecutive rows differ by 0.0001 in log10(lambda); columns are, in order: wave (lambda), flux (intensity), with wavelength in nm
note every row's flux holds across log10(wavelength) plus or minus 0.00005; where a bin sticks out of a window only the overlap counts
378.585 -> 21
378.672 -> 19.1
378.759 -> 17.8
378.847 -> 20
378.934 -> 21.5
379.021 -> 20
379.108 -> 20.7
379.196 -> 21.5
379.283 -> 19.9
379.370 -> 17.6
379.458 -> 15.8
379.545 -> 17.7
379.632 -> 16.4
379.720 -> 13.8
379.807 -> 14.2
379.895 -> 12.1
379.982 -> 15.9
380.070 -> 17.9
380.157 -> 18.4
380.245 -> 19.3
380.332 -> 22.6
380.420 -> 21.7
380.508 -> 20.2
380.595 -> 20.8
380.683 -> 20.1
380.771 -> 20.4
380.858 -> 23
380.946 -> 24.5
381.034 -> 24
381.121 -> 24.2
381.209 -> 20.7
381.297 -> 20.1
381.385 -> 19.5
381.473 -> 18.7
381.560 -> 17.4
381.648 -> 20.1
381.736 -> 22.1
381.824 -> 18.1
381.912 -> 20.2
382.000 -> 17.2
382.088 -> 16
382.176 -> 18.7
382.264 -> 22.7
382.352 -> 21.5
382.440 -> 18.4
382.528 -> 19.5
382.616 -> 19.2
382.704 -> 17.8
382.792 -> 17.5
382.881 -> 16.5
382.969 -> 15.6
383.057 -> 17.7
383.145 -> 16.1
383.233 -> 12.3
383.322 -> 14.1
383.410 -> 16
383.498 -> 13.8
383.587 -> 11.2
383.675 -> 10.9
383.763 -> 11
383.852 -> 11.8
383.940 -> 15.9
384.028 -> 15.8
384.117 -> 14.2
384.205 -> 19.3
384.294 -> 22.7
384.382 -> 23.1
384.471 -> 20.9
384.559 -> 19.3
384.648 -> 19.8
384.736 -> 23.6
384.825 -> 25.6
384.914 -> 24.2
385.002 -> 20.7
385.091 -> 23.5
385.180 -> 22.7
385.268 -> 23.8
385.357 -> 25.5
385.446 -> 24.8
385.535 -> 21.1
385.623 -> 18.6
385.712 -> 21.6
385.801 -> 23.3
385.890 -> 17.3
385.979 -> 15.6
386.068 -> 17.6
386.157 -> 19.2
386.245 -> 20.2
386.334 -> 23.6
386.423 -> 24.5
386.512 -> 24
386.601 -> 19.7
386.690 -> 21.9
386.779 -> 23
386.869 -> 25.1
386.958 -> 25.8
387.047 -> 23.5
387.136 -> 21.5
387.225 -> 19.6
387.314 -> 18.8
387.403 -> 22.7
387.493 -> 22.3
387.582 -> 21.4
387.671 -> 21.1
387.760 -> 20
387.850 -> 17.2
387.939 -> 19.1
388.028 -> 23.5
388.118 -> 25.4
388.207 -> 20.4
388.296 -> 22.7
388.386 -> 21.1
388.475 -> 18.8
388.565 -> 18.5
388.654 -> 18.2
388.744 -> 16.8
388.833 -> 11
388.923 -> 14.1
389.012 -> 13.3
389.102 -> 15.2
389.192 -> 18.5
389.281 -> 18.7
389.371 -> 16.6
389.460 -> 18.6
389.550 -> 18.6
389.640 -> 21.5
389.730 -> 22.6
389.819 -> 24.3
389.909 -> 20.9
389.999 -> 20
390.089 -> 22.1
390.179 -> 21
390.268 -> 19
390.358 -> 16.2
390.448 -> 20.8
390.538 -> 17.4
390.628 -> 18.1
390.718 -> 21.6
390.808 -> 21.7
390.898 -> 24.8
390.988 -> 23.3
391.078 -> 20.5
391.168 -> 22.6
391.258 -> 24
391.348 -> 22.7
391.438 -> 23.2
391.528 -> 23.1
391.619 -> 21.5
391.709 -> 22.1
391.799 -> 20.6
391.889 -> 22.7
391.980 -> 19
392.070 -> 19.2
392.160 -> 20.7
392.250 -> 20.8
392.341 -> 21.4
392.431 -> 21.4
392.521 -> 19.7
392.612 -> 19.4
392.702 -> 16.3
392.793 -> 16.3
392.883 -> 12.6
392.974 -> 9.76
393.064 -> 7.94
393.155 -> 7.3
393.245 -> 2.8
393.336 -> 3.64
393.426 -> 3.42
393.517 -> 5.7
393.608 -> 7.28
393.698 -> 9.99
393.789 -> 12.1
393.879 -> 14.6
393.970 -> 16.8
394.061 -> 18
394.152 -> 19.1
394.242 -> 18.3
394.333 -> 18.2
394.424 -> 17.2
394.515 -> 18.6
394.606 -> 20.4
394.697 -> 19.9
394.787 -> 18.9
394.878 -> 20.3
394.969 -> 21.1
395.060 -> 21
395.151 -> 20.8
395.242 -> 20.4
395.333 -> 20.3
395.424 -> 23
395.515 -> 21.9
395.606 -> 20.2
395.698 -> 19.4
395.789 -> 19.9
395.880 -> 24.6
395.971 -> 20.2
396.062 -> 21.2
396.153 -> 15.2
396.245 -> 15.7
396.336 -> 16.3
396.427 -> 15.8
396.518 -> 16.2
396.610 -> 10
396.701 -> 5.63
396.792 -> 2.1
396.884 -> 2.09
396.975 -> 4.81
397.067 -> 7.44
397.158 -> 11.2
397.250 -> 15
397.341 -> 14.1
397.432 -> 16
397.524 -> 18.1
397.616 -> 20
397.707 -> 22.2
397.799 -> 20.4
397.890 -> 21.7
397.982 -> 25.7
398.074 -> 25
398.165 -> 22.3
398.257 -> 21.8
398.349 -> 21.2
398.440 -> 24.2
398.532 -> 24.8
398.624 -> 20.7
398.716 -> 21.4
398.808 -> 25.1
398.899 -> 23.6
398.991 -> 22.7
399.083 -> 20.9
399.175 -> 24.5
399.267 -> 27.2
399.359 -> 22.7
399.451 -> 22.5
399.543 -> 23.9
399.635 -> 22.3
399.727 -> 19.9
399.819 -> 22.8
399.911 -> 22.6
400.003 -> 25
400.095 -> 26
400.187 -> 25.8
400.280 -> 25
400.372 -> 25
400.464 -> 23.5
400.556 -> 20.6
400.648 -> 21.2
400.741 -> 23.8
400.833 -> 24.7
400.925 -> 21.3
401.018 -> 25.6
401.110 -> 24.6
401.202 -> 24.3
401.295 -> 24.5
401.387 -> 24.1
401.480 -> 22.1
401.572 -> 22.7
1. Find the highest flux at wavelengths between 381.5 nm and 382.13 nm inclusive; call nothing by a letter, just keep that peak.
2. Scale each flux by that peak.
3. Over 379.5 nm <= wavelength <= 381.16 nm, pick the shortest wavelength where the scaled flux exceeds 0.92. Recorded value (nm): 380.332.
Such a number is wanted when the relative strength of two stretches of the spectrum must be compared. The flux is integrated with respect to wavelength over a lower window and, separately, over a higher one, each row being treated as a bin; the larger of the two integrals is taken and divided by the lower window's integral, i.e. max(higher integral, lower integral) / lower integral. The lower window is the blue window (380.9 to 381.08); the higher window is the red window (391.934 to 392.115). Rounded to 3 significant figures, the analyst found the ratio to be 1.00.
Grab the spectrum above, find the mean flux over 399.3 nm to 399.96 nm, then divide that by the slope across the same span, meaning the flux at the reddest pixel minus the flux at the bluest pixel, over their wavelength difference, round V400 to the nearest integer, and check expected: -124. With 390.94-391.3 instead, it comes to 9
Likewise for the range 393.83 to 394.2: 1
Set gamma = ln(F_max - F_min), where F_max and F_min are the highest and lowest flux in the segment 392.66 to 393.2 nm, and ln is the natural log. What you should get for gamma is 2.2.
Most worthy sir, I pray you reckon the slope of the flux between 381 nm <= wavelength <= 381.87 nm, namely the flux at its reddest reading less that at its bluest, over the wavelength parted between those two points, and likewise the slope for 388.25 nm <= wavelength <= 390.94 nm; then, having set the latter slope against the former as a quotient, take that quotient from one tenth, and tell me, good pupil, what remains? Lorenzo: 0.2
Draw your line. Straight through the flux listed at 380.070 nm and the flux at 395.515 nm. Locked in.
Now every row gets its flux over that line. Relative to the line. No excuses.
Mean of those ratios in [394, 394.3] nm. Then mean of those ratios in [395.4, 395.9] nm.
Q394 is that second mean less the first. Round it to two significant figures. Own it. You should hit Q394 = 0.12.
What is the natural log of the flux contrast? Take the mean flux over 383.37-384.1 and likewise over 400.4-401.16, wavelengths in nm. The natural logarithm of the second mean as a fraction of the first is 0.6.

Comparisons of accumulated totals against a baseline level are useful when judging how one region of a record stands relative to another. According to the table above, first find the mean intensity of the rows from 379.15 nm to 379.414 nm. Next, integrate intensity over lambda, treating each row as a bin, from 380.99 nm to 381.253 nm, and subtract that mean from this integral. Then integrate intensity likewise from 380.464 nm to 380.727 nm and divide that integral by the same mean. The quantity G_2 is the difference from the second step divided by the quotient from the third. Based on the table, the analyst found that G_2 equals -50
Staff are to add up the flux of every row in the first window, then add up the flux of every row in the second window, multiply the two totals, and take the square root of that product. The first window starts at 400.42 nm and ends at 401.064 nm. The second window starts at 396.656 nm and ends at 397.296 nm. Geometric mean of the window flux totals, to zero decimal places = 88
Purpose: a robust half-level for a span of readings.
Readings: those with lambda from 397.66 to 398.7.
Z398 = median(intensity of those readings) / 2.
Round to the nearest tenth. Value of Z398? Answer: 11.1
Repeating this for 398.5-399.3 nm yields 11.8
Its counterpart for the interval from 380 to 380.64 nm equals 10.1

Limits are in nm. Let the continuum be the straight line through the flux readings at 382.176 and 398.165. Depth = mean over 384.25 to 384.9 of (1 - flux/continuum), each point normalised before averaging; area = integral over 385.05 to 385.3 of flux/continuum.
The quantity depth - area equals -0.5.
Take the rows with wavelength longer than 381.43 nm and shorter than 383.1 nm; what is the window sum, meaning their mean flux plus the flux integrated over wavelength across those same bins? 50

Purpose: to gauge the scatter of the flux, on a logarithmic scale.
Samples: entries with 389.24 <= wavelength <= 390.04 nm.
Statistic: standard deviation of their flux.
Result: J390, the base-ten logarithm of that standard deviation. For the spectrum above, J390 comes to 0.4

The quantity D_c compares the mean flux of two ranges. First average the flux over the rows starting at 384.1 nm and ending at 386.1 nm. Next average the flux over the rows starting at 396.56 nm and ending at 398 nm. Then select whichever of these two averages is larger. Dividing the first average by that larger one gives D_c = 1.00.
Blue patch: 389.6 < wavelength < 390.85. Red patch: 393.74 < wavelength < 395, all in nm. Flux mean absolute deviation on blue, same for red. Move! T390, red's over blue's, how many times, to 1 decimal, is 1.0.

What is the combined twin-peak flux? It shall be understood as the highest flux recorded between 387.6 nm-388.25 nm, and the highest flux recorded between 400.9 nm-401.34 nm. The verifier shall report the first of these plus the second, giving 51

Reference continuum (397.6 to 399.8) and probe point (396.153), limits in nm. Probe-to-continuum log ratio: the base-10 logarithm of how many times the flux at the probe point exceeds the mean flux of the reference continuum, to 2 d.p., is -0.18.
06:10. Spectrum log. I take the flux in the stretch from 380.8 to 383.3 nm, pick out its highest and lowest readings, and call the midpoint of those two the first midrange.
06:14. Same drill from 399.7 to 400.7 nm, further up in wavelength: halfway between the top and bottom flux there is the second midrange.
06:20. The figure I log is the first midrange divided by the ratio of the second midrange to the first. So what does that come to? 14.8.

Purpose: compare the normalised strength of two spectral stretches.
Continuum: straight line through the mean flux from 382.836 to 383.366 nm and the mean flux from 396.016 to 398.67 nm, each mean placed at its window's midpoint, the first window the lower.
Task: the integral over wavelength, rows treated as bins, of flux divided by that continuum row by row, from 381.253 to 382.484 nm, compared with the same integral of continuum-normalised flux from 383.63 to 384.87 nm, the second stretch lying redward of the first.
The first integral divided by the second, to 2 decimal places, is 1.07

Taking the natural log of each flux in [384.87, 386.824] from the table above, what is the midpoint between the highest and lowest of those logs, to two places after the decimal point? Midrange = 2.99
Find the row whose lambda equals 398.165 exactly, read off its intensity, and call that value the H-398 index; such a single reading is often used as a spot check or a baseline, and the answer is 22.3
